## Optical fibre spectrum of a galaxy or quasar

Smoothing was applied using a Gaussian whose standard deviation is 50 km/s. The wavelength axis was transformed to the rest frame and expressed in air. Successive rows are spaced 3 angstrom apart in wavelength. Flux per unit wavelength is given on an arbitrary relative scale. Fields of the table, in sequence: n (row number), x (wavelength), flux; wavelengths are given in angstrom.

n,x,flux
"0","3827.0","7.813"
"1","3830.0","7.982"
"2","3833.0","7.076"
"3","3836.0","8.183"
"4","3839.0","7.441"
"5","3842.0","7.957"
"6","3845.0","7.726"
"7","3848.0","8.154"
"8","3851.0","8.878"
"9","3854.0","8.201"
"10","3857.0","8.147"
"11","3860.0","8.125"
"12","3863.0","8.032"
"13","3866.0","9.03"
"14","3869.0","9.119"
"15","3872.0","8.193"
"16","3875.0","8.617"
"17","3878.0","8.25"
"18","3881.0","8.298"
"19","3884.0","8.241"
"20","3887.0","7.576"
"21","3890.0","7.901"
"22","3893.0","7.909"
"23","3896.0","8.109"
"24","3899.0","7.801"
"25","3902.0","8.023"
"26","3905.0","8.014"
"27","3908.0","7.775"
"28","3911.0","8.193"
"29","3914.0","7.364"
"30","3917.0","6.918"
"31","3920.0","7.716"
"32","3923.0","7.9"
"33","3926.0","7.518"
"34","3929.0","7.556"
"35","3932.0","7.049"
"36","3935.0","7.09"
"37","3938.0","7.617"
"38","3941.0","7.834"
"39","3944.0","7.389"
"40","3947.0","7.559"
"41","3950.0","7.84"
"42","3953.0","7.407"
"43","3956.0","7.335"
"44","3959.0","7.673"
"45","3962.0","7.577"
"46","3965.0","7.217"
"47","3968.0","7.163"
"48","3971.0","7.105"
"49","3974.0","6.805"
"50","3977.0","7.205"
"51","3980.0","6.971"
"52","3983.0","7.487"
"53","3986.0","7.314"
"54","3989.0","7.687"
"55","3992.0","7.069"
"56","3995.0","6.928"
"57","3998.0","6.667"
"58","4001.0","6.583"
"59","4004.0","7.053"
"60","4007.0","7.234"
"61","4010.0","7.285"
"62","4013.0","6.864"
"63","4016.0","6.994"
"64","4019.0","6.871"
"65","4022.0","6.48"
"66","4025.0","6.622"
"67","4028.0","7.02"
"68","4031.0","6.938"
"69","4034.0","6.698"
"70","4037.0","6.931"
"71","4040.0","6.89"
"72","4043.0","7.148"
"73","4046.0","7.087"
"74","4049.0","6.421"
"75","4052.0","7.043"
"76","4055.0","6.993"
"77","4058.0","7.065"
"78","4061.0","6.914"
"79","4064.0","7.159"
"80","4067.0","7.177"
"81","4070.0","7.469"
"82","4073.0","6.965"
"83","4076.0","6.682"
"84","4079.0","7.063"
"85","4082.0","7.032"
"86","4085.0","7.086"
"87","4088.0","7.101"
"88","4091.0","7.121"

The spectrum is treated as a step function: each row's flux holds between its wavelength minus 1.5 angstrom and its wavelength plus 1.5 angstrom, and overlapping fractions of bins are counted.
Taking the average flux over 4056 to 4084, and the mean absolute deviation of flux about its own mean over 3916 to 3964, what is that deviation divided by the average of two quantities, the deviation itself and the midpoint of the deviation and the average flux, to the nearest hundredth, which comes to 0.12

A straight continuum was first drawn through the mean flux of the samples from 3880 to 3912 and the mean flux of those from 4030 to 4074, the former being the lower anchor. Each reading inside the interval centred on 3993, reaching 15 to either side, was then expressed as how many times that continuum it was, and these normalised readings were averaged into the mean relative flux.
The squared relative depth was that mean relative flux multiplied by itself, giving 0.929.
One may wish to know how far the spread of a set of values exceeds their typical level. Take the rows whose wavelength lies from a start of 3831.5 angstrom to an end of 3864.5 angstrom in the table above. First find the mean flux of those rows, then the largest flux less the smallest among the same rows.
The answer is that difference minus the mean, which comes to -6.2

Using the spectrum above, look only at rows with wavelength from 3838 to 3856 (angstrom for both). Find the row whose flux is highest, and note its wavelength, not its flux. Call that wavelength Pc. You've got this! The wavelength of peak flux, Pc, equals 3851.0 angstrom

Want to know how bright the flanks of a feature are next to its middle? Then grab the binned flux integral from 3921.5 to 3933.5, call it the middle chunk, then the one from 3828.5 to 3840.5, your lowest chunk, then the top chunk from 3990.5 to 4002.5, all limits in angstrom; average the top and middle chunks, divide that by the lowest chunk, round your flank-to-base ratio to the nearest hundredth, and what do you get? 0.93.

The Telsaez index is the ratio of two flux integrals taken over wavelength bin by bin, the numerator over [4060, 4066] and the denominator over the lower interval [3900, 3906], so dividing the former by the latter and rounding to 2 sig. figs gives 0.88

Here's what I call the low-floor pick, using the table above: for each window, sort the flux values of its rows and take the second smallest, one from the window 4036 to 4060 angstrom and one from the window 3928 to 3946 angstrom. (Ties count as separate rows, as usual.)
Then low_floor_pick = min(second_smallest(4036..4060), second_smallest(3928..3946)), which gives 6.9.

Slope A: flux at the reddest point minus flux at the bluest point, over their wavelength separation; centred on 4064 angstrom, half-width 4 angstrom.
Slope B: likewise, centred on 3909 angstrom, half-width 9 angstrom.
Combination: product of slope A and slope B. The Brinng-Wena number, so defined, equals -0.0032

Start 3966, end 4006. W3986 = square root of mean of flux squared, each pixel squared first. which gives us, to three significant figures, 7.09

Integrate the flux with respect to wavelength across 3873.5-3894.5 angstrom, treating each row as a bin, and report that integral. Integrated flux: 170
